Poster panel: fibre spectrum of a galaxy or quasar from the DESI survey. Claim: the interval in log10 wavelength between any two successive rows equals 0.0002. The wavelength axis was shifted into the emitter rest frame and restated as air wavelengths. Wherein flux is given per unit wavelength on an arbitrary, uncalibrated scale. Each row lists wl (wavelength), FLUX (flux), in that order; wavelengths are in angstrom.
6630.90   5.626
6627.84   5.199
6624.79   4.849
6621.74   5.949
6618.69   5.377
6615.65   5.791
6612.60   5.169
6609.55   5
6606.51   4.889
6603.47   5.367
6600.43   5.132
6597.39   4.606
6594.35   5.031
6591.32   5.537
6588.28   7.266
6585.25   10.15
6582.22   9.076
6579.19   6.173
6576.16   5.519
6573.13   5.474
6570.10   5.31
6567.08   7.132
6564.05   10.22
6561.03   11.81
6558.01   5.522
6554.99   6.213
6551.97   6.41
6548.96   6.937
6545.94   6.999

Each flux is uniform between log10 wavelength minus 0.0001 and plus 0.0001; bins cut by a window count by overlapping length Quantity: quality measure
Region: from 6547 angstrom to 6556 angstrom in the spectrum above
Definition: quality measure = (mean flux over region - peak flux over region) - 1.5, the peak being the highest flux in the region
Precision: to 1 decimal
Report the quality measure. -1.9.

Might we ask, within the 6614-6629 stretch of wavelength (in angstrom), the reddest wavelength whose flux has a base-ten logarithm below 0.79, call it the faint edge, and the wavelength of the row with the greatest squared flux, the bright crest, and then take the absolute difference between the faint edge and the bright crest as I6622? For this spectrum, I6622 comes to 6.1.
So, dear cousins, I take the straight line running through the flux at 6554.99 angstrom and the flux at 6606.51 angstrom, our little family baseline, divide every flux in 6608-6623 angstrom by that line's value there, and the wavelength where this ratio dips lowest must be 6609.55 angstrom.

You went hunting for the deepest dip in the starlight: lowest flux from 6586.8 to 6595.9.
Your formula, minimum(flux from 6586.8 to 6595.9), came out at 5.031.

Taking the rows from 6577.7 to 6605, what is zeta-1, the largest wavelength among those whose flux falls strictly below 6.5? 6603.47 angstrom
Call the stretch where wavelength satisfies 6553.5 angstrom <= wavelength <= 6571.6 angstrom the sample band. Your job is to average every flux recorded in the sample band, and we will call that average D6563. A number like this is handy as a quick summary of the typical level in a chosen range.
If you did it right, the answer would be 7.70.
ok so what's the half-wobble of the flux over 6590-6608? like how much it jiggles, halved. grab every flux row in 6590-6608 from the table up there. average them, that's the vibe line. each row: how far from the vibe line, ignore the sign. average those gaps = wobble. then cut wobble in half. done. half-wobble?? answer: 0.1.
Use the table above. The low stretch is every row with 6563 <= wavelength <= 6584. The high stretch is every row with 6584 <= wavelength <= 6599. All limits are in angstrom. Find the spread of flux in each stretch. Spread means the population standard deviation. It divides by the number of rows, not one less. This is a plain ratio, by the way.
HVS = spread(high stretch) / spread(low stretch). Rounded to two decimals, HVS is 1.13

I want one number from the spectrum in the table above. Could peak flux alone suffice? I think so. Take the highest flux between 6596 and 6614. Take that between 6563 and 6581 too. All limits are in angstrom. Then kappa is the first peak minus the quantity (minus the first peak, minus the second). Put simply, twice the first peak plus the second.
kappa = 21.0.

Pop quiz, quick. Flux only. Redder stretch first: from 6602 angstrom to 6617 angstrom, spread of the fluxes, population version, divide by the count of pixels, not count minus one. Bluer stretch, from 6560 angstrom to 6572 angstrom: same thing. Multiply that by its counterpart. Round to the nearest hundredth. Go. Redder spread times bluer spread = 0.81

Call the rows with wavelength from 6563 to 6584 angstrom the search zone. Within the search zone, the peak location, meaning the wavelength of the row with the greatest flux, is 6564.05 angstrom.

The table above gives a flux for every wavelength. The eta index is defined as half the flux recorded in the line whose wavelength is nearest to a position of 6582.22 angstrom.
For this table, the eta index 4.5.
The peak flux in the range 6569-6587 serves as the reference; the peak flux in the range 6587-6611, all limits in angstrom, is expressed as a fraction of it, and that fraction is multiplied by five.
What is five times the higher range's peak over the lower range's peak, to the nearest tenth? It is 3.6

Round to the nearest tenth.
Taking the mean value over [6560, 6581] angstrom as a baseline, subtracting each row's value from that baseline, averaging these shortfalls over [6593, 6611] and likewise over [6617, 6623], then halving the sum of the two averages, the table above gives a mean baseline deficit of 2.0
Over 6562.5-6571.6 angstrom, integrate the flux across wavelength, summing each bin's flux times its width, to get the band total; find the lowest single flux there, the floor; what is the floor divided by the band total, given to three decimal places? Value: 0.077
